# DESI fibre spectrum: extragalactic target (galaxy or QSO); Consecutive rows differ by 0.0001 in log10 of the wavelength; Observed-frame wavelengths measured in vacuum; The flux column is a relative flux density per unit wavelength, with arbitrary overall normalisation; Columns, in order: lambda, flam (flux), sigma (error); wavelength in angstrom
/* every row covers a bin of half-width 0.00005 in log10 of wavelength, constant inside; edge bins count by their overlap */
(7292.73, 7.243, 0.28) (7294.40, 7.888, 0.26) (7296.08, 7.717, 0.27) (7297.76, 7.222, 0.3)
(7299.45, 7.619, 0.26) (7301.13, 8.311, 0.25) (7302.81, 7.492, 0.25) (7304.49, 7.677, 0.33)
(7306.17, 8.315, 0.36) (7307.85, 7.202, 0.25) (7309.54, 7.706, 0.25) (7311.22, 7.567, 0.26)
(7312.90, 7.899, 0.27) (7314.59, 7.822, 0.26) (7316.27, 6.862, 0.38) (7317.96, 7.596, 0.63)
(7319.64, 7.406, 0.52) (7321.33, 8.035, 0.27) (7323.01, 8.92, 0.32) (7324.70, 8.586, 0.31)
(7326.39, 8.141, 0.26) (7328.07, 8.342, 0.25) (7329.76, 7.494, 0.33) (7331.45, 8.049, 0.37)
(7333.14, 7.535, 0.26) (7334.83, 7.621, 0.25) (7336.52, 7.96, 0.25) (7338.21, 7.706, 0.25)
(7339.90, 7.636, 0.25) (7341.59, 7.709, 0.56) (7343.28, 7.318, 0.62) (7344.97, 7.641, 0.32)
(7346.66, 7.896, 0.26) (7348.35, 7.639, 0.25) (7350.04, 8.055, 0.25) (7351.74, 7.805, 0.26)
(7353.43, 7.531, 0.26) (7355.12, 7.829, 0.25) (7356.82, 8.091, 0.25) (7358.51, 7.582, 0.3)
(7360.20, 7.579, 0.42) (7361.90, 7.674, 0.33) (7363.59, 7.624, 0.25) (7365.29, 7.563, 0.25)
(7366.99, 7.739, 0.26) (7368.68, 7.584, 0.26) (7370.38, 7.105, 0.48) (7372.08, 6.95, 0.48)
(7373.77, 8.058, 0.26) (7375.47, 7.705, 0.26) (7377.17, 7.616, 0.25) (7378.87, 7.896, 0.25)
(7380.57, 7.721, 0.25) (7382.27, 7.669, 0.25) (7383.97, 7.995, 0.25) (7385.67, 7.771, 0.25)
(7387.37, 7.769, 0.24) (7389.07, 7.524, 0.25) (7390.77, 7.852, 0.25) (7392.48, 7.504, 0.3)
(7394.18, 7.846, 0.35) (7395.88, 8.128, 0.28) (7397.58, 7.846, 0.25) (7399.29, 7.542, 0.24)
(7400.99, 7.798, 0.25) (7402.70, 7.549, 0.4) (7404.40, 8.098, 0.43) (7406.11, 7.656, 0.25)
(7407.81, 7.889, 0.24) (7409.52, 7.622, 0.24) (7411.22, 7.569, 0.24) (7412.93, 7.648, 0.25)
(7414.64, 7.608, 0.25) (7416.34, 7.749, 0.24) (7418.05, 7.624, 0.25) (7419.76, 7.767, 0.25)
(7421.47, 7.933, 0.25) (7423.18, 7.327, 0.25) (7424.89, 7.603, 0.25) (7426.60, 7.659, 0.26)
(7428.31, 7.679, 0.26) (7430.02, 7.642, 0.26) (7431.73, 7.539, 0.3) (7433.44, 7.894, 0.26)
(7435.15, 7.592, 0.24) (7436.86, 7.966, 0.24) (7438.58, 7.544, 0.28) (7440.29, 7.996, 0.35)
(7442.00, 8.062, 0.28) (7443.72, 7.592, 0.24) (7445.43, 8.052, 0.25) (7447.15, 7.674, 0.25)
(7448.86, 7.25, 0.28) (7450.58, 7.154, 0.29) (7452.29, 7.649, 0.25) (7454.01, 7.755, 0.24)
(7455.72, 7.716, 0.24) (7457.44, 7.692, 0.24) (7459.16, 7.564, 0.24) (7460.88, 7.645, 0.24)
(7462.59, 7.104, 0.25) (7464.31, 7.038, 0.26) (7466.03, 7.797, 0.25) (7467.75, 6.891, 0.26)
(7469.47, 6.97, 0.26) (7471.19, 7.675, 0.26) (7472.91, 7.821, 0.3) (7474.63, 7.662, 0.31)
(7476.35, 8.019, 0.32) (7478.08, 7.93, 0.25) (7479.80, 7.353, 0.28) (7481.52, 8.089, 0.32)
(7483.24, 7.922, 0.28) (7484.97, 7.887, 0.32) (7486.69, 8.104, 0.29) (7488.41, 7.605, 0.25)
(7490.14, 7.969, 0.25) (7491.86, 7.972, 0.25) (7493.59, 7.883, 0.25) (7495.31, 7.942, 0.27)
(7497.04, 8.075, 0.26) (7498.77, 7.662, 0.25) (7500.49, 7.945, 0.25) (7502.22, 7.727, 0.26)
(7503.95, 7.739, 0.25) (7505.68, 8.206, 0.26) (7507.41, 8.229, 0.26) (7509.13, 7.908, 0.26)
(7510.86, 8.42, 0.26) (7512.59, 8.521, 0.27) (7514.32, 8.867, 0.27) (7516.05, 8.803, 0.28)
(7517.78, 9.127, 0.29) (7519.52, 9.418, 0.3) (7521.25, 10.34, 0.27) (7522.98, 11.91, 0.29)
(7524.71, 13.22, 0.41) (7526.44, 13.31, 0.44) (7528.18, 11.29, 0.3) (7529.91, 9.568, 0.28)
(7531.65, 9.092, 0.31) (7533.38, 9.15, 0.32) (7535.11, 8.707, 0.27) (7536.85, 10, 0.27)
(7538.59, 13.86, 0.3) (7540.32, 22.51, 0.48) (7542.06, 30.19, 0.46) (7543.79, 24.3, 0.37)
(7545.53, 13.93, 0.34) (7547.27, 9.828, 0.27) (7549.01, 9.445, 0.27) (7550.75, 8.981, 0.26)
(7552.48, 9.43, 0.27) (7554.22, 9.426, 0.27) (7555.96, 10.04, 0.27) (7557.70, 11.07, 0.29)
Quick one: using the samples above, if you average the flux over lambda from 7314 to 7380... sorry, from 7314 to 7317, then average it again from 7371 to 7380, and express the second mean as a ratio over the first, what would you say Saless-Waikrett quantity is 1.0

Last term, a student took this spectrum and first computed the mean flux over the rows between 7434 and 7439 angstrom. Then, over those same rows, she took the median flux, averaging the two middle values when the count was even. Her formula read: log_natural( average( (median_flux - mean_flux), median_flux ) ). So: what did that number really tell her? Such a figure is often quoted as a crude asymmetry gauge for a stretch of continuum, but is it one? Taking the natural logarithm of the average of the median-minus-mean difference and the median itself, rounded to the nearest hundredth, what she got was 1.32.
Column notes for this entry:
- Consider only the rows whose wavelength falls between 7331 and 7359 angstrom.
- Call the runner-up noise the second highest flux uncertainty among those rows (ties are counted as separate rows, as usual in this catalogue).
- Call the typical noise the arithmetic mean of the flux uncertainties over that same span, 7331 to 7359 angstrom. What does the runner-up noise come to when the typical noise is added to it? 0.87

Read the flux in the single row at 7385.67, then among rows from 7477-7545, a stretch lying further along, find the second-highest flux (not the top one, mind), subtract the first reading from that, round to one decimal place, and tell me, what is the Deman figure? 16.5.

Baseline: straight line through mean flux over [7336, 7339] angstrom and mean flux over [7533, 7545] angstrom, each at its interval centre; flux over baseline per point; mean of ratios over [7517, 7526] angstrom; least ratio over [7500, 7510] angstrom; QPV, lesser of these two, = 0.50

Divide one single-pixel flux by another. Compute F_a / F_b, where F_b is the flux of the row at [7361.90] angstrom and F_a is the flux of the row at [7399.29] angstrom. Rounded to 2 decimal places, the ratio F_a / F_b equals 0.98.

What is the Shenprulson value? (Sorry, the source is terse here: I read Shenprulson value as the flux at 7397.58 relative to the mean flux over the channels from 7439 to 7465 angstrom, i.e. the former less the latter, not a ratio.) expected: 0.25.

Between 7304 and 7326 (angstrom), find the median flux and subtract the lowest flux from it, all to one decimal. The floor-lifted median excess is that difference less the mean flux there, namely -7.0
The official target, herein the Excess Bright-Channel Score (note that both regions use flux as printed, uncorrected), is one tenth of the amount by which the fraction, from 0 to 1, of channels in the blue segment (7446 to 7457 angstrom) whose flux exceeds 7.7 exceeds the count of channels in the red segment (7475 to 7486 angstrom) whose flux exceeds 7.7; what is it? -0.47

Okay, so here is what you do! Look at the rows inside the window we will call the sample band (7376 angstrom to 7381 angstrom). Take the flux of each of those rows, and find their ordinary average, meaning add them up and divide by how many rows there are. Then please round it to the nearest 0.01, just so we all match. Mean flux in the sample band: 7.74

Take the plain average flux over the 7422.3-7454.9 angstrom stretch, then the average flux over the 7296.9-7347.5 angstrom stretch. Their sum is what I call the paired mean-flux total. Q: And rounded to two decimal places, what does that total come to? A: 15.44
